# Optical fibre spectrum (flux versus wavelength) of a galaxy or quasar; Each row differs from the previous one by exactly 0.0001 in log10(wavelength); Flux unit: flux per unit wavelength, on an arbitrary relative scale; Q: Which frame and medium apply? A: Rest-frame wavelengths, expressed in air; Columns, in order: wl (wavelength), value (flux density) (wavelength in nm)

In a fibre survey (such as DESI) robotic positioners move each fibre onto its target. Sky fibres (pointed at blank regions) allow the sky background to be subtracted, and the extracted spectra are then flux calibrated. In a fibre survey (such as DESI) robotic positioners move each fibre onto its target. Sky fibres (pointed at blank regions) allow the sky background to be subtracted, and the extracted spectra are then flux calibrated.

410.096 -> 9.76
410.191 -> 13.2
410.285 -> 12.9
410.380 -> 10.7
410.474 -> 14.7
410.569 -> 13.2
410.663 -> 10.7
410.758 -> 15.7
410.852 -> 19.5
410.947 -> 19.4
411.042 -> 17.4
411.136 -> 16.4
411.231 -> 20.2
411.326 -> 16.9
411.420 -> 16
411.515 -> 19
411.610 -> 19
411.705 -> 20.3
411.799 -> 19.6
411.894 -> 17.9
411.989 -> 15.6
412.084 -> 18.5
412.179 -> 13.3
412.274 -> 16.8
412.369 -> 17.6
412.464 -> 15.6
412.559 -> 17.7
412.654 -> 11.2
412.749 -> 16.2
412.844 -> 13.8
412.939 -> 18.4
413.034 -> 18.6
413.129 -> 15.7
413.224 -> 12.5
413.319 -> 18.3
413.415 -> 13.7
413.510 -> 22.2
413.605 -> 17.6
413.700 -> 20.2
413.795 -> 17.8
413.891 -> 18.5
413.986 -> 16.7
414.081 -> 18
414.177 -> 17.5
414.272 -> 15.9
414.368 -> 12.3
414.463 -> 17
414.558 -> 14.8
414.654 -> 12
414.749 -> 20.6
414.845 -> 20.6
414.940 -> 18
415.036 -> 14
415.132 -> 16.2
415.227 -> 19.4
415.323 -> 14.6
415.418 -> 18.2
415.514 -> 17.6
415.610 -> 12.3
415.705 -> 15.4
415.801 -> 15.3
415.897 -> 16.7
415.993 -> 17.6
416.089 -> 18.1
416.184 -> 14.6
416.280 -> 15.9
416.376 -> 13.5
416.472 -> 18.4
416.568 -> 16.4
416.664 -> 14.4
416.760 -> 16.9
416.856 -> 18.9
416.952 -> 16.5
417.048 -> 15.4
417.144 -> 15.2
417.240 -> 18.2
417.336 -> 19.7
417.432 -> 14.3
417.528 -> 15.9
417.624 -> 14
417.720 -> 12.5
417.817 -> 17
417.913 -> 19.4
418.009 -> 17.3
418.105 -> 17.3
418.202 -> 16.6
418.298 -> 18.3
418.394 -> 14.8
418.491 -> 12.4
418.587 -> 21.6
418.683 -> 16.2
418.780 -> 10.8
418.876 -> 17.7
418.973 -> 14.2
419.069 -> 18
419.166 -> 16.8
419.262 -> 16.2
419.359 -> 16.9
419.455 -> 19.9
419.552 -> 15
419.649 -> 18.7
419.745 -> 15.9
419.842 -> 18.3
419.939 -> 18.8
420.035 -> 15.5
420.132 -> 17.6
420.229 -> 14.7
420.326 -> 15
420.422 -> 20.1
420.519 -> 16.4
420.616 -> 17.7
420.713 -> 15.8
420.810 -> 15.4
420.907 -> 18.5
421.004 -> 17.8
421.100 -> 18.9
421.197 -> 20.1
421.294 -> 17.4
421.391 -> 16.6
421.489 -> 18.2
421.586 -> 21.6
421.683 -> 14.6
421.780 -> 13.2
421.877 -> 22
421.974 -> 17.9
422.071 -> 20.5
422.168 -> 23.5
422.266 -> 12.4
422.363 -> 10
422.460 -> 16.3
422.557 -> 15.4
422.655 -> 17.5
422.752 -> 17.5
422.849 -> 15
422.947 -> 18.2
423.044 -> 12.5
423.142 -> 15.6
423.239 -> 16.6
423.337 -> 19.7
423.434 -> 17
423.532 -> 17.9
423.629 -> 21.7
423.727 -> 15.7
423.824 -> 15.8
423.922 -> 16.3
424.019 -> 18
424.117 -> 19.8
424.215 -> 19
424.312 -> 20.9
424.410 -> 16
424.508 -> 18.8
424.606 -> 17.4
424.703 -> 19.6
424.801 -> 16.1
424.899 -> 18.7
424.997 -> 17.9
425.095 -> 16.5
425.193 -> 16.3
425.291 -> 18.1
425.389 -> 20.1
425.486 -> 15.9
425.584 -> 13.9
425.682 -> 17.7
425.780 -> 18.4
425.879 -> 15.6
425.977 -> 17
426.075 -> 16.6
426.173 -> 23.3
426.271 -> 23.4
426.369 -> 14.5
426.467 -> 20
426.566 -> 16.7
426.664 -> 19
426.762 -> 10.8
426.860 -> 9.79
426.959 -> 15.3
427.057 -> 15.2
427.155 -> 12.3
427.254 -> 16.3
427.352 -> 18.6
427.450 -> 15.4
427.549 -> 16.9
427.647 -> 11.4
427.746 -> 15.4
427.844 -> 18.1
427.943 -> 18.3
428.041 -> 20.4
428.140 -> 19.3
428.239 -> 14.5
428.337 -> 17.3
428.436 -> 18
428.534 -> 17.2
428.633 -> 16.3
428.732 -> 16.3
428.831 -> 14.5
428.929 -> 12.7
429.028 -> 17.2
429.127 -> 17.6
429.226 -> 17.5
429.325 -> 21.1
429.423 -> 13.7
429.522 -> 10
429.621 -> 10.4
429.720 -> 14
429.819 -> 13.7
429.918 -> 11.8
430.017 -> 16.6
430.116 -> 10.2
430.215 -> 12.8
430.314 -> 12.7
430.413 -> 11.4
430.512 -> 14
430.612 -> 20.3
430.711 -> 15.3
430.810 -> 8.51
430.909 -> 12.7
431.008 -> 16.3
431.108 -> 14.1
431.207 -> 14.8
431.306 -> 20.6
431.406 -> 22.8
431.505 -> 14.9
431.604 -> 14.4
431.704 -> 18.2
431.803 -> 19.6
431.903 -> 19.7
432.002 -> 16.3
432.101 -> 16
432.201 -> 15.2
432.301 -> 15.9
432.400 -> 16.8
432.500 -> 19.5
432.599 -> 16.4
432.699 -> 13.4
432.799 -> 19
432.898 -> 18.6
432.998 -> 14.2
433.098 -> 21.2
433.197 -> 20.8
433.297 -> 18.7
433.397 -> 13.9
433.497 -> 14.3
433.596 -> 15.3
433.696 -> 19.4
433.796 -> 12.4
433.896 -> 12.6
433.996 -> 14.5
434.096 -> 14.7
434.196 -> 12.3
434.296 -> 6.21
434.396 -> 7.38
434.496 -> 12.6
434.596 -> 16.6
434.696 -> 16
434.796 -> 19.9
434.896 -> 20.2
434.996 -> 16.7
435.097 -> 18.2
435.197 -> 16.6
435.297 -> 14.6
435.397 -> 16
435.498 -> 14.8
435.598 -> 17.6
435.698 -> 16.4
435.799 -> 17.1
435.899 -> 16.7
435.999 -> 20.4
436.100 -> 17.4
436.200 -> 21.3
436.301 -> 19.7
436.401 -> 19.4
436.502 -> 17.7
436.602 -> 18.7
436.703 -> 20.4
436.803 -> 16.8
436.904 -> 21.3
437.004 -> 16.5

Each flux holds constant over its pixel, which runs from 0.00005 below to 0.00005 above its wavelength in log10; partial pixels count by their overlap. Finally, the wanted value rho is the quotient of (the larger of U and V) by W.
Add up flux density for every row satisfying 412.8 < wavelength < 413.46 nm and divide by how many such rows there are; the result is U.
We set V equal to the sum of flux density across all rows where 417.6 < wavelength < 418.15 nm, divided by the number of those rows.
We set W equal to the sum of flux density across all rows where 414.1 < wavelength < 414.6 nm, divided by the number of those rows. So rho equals 1.05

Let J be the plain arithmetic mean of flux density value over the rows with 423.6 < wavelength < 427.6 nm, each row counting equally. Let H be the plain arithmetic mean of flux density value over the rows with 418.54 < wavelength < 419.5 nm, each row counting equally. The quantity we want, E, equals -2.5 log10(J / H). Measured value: -0.02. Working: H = 16.8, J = 17.2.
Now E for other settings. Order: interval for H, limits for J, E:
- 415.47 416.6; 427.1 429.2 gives -0.03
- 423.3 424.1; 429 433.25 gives 0.13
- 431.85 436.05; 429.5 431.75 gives 0.12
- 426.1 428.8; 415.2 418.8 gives 0.03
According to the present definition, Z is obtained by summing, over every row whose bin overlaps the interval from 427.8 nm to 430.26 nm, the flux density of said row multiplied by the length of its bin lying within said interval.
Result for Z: 38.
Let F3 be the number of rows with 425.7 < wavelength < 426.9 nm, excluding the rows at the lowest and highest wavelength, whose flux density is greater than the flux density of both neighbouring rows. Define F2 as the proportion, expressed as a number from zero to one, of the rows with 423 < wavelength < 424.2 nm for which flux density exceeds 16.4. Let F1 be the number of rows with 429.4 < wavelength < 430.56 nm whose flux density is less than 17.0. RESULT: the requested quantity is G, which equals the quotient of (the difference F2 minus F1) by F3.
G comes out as -2.9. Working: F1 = 12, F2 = 0.58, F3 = 4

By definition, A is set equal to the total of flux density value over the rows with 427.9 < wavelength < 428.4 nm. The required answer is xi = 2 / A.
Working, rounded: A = 90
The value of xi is 0.022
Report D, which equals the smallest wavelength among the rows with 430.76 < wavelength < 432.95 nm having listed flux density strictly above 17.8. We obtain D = 431.306 nm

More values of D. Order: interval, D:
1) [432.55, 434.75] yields 432.799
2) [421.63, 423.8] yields 421.877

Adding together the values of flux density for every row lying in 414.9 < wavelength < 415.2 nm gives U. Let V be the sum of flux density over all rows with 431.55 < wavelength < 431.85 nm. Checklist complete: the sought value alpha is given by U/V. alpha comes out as 0.92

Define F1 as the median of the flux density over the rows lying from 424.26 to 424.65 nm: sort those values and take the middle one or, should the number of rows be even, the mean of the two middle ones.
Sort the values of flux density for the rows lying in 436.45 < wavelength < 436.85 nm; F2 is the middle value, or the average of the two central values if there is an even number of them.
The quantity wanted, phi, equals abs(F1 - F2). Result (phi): 0.1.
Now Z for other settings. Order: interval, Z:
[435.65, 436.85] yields 22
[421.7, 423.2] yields 25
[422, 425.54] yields 61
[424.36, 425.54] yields 21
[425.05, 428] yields 49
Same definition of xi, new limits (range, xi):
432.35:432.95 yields 0.019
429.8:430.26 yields 0.031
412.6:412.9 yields 0.049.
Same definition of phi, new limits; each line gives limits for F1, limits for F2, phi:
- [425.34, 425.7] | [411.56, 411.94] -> 2.5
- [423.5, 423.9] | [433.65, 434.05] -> 3.3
